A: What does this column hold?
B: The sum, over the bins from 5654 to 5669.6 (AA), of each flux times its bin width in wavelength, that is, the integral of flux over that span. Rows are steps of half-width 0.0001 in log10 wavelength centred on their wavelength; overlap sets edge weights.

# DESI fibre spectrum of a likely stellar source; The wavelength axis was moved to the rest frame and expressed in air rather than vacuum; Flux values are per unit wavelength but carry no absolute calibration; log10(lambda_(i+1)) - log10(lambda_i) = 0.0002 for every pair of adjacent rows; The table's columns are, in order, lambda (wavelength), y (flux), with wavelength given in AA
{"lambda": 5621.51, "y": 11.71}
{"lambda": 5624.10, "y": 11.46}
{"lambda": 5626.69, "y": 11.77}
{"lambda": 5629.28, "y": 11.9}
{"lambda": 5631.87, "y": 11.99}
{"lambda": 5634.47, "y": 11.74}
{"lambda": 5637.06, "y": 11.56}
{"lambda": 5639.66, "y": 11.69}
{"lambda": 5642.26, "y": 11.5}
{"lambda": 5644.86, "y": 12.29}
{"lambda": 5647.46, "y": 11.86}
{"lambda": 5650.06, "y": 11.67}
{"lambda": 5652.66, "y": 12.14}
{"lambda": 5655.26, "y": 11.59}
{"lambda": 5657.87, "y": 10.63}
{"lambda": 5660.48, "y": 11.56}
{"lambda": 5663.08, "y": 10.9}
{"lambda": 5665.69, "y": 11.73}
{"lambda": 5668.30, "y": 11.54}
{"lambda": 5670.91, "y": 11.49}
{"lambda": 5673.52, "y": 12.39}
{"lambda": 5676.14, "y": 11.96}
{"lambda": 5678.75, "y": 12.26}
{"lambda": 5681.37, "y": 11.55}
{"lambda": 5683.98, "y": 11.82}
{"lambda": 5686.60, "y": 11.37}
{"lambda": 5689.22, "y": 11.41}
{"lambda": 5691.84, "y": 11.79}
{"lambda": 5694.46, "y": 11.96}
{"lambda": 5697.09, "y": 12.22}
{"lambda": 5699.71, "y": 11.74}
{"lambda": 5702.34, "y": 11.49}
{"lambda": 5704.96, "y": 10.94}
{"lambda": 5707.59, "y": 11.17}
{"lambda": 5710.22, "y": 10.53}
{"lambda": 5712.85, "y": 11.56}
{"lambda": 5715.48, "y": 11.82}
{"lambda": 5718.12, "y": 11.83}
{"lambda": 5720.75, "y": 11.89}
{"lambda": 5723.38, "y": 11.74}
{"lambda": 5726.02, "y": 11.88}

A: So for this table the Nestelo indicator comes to 177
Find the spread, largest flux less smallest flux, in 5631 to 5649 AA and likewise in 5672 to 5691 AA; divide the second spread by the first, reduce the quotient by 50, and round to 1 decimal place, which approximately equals -48.7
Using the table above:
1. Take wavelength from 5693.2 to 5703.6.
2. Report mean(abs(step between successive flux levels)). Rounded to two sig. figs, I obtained 0.33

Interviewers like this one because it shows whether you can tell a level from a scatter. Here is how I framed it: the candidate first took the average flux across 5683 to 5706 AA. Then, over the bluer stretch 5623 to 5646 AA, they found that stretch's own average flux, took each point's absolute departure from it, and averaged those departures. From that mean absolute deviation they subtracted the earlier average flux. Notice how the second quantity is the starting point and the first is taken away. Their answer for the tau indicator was -11.4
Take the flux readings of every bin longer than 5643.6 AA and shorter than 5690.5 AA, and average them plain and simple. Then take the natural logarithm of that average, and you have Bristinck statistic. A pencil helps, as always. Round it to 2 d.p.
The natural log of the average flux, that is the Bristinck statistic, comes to 2.46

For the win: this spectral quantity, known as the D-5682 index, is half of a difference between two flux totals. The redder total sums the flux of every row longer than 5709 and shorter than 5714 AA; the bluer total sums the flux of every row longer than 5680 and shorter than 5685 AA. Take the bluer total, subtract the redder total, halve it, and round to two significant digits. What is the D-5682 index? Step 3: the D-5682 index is 0.64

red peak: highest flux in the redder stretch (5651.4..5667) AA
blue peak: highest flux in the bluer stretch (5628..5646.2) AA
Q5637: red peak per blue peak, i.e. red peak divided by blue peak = 0.99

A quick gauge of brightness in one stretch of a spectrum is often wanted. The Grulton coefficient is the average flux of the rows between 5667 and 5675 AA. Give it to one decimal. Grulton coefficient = 11.8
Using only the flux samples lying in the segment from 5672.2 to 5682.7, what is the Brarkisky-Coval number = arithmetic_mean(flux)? 12.0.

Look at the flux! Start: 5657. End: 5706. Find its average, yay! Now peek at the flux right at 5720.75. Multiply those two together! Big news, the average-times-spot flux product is 138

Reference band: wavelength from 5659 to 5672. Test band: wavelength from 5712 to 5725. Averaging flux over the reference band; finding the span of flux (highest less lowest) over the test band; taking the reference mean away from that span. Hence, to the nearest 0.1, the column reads -11.1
